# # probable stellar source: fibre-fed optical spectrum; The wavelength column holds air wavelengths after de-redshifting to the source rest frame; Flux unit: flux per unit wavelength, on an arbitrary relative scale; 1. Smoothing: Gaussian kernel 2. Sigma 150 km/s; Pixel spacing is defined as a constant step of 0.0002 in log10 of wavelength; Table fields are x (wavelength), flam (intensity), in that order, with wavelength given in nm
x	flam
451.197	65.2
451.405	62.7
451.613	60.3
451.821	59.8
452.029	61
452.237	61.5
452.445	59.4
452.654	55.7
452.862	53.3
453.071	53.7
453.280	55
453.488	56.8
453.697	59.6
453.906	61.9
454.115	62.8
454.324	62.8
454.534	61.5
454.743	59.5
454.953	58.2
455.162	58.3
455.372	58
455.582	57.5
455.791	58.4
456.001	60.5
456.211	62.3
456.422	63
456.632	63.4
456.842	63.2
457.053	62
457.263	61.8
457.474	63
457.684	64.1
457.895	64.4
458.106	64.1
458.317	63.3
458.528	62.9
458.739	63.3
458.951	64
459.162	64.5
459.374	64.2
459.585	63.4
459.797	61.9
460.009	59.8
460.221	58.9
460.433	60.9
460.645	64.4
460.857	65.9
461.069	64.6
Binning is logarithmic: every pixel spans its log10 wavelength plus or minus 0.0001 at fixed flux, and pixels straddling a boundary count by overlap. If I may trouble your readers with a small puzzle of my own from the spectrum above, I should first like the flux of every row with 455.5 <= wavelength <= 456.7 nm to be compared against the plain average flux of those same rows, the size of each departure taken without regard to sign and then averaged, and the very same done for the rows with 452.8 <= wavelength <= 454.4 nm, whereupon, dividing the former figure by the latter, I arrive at 0.6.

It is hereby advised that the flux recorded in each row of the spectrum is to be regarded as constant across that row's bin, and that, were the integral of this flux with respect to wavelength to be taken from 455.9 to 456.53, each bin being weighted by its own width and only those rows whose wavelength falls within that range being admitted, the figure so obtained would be 39.0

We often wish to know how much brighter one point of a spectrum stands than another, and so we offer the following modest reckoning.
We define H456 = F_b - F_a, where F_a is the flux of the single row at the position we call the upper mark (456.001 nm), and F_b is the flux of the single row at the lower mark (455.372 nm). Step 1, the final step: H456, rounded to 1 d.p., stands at -2.5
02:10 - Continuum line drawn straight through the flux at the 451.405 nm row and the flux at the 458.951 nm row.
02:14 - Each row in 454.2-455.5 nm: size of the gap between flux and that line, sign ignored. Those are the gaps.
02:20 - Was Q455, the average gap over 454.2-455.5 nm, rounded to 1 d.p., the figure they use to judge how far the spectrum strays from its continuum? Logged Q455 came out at 3.6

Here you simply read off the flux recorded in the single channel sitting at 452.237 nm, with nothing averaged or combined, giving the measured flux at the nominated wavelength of 61.5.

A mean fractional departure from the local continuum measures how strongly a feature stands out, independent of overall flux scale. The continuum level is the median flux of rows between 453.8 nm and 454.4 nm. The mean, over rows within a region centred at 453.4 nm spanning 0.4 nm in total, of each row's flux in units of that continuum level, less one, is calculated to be -0.11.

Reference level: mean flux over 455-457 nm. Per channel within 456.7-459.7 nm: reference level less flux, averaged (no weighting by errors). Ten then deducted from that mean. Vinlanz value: -13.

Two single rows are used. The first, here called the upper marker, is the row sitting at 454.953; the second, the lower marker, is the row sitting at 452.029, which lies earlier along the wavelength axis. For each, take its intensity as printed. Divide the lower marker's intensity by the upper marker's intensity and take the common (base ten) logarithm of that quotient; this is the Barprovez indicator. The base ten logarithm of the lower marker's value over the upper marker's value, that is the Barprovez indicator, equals 0.020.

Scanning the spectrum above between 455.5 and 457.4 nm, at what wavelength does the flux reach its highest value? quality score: 456.632 nm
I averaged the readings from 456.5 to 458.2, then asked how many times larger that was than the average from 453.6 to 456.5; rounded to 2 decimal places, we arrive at 1.05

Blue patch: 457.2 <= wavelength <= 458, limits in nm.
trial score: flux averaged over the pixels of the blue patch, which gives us 63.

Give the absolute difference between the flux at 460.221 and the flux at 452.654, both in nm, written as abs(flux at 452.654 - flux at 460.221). 3.2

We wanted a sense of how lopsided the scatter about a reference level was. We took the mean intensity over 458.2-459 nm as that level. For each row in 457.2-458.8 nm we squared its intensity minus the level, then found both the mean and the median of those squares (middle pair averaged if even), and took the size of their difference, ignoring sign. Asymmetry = 0.2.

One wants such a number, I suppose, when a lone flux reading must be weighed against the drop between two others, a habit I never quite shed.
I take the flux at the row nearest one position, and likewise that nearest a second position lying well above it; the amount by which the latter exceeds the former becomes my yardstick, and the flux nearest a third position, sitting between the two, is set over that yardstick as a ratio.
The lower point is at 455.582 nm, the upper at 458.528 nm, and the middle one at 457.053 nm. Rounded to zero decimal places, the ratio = 11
